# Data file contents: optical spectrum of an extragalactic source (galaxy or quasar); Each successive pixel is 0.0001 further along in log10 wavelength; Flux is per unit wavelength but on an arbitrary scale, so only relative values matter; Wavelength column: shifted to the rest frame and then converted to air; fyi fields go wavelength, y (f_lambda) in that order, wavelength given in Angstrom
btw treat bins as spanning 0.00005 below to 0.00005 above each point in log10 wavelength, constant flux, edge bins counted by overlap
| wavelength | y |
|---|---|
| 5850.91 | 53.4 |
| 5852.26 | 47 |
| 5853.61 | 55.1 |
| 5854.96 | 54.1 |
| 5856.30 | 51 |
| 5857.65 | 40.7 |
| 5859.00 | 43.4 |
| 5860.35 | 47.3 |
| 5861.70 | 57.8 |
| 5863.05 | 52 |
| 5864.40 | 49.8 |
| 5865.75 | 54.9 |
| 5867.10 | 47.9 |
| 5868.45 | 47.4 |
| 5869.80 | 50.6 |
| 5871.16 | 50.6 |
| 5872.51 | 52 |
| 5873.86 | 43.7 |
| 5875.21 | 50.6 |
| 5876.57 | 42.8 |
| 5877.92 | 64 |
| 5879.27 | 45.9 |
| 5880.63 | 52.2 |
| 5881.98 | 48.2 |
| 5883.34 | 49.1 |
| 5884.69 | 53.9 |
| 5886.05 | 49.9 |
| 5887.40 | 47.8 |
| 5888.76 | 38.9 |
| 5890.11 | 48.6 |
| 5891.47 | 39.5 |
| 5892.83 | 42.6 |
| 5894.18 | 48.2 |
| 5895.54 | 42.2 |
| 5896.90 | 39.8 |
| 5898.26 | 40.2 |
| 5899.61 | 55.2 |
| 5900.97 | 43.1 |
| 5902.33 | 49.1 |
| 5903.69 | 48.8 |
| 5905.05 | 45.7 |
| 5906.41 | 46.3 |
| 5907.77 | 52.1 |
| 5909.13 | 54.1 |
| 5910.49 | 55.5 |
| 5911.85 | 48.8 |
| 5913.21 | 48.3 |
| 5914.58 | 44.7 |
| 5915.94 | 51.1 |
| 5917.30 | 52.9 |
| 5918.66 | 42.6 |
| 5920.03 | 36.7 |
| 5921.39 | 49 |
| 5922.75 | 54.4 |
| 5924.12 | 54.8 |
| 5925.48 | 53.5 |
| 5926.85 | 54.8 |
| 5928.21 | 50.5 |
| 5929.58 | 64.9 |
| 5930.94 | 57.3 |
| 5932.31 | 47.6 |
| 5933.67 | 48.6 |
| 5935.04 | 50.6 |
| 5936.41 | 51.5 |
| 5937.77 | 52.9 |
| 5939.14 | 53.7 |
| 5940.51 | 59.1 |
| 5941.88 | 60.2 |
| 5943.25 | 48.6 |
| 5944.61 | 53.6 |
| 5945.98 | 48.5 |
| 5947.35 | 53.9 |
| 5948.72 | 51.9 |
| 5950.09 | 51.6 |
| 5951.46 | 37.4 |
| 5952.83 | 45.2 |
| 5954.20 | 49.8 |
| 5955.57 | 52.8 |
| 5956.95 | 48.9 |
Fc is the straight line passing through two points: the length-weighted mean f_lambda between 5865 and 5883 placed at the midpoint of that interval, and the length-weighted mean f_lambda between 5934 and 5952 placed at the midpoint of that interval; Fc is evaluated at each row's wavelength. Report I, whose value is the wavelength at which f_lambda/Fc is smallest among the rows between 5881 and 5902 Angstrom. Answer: 5888.76 Angstrom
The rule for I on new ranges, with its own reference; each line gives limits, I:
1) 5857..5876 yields 5857.65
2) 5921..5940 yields 5932.31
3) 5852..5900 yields 5888.76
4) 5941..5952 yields 5951.46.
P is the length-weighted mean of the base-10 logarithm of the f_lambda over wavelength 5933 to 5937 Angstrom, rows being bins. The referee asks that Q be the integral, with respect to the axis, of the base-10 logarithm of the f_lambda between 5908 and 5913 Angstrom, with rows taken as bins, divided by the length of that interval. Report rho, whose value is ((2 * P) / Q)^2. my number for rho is 3.90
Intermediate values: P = 1.70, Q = 1.72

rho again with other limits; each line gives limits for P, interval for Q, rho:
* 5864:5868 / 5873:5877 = 4.21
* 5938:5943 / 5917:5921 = 4.57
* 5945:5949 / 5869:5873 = 4.03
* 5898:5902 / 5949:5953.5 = 4.09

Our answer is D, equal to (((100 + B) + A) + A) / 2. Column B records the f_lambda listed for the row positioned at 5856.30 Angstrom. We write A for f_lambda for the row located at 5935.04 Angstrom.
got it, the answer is 126.1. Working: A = 50.6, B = 51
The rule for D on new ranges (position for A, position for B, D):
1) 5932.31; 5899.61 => 125.2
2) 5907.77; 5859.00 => 123.8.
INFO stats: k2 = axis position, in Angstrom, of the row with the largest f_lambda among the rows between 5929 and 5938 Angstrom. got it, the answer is 5929.58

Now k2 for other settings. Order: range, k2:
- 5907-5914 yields 5910.49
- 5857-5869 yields 5861.70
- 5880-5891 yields 5884.69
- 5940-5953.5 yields 5941.88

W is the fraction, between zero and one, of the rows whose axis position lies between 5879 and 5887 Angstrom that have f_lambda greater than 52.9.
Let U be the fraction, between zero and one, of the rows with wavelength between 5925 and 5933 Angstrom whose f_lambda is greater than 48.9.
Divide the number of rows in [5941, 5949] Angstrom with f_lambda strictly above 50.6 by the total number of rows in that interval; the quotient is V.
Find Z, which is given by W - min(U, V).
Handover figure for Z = -0.5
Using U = 0.8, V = 0.67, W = 0.17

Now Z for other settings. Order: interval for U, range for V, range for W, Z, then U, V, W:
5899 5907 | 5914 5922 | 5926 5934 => 0.2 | 0.3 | 0.33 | 0.50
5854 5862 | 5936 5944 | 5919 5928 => 0.2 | 0.5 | 0.83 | 0.67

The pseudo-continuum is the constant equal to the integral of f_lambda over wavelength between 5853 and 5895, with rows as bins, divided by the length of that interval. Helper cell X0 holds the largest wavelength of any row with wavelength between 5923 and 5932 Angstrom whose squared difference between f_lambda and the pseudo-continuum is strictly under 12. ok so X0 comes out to 5928.21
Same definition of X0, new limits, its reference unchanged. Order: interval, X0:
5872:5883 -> 5881.98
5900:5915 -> 5913.21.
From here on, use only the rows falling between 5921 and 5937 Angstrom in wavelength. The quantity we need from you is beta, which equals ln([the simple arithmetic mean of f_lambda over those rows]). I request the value 3.97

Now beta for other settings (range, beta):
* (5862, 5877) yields 3.90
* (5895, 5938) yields 3.90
